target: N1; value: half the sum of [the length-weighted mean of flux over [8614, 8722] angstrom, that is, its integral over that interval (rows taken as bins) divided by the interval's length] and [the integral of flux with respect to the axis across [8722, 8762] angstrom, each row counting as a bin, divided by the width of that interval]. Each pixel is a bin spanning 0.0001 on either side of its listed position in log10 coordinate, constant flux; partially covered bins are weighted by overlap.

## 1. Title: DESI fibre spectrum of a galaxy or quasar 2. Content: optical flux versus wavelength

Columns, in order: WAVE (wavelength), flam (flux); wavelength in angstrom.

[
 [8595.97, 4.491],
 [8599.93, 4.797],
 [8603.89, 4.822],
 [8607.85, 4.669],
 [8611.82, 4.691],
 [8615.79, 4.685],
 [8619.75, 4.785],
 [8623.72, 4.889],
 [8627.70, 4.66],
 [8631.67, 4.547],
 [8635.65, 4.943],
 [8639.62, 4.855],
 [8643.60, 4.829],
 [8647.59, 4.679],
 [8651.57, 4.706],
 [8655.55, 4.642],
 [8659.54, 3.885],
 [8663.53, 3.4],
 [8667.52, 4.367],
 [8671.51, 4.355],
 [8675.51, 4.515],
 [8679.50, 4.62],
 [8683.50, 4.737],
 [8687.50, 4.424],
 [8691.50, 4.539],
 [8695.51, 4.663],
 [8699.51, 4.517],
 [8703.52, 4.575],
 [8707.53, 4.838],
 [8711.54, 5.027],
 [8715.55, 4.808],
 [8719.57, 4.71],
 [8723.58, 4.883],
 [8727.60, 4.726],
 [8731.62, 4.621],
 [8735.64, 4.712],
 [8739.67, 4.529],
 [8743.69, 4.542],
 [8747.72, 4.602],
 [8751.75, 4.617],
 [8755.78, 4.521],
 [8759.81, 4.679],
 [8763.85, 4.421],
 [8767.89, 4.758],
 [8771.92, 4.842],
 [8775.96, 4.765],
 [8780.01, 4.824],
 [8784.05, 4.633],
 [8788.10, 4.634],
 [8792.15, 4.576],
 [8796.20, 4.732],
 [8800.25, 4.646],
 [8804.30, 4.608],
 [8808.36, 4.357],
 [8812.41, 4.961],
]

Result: 4.62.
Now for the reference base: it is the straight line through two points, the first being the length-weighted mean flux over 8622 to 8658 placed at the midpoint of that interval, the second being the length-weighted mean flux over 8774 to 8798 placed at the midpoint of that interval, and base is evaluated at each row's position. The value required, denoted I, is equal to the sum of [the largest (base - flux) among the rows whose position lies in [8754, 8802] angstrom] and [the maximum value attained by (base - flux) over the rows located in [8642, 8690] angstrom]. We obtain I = 1.61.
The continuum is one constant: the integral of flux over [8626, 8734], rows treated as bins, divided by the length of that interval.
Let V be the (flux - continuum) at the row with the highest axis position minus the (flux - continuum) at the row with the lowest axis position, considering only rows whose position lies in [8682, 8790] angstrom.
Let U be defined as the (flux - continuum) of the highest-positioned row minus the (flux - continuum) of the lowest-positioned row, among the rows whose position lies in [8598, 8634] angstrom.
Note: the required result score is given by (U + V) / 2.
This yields -0.18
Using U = -0.25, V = -0.10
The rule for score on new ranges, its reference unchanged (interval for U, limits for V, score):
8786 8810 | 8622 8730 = -0.22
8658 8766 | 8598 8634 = 0.14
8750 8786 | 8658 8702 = 0.32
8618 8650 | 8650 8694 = -0.14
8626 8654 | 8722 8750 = -0.12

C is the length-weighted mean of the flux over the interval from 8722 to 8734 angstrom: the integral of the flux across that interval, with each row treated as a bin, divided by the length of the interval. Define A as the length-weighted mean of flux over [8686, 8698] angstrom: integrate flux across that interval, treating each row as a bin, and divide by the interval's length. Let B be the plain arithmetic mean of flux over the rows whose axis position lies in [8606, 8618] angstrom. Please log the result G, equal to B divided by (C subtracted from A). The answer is -24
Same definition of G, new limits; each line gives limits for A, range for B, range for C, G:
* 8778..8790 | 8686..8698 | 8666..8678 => 17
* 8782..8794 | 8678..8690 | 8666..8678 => 24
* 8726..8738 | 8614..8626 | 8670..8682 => 29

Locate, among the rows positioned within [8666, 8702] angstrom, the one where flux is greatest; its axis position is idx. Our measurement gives 8683.50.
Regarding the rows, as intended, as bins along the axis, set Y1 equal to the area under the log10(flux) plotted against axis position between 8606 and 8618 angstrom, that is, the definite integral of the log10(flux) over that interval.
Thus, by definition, 8.05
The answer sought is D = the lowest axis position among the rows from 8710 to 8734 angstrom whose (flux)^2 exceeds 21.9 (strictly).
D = 8711.54 angstrom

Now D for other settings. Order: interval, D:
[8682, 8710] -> 8683.50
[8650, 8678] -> 8651.57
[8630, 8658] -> 8635.65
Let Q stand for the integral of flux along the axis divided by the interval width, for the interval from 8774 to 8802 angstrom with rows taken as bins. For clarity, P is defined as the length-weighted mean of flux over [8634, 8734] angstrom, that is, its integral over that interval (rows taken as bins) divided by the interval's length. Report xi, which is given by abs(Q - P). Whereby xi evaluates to 0.09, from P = 4.59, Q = 4.69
